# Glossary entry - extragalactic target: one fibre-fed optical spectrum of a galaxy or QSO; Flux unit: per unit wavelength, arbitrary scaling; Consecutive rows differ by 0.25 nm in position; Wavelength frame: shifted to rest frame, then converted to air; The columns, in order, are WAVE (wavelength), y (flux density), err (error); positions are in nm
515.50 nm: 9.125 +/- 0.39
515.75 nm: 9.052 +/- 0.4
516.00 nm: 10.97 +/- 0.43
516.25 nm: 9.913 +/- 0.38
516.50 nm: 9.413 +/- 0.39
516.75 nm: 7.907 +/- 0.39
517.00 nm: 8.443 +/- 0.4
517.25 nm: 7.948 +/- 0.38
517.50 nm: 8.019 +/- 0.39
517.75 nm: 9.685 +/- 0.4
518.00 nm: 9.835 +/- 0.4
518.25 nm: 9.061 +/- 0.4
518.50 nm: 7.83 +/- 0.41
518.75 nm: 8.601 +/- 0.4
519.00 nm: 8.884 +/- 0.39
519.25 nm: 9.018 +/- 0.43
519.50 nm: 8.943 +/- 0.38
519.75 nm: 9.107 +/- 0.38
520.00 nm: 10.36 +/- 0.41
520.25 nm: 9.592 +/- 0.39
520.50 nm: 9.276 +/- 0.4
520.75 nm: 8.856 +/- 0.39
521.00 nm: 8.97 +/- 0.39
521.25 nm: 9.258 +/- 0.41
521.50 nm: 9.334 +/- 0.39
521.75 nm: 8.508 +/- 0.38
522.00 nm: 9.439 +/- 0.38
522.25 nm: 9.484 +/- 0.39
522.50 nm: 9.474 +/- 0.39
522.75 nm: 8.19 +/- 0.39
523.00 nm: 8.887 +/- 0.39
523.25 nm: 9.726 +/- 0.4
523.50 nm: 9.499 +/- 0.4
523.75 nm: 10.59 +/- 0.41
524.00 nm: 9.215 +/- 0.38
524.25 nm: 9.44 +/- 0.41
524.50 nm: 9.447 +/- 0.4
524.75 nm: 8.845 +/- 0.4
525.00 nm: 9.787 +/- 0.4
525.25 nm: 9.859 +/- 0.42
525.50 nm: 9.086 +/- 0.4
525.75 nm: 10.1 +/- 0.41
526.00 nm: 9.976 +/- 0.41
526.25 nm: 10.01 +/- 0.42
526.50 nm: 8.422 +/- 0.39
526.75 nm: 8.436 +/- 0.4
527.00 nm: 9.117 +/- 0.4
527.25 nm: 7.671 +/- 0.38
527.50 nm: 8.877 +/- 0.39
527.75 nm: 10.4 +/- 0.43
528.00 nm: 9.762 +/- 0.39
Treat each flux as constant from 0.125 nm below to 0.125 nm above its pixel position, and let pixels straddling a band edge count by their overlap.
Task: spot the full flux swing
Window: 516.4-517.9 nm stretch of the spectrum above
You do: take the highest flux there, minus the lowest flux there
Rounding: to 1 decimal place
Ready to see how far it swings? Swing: 1.8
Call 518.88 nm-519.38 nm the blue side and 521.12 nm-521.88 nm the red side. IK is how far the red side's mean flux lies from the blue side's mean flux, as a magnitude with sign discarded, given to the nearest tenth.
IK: 0.1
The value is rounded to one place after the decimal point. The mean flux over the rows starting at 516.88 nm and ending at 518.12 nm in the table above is 8.8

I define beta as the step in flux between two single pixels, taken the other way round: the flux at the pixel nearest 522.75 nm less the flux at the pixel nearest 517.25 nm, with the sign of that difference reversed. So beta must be -0.24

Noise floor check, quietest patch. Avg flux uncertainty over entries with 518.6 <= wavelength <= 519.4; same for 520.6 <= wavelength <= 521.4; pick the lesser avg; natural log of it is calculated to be -0.925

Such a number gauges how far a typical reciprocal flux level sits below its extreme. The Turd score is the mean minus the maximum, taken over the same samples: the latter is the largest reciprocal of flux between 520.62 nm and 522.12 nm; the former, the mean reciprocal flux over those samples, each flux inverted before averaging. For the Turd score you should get -0.007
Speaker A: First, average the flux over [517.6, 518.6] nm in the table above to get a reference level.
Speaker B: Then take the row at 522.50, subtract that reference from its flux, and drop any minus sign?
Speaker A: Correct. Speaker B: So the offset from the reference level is 0.37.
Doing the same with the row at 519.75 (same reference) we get 0.00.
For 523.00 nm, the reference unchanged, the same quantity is 0.22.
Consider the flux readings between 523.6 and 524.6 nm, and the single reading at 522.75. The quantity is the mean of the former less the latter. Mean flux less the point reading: 1.5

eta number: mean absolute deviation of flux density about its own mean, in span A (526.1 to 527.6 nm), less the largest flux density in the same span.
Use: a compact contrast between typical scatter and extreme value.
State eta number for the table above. -9.4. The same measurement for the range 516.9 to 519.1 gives -9.2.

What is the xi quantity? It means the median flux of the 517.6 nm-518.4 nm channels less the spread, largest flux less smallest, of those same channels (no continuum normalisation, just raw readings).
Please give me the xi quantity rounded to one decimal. 8.9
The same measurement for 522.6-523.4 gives 7.4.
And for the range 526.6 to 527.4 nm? 7.0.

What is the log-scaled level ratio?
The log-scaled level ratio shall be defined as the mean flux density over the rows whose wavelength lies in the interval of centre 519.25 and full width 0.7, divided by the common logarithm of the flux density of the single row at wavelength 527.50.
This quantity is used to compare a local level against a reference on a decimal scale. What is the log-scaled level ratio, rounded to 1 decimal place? 9.4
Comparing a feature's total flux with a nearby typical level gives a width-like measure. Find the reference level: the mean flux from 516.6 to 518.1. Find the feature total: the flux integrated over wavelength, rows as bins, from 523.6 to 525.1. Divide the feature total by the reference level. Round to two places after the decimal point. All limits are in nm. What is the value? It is 1.66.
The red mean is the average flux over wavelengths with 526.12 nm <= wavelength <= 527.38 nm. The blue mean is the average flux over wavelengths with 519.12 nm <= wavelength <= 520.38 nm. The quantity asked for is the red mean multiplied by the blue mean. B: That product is 82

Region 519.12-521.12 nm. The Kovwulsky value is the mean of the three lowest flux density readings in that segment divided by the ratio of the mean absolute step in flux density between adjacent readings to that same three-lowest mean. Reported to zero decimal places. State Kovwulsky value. 179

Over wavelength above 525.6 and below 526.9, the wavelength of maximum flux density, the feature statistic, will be 525.75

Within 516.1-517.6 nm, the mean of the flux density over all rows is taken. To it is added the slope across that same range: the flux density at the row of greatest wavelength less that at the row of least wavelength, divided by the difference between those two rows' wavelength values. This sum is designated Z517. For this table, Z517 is 7.1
